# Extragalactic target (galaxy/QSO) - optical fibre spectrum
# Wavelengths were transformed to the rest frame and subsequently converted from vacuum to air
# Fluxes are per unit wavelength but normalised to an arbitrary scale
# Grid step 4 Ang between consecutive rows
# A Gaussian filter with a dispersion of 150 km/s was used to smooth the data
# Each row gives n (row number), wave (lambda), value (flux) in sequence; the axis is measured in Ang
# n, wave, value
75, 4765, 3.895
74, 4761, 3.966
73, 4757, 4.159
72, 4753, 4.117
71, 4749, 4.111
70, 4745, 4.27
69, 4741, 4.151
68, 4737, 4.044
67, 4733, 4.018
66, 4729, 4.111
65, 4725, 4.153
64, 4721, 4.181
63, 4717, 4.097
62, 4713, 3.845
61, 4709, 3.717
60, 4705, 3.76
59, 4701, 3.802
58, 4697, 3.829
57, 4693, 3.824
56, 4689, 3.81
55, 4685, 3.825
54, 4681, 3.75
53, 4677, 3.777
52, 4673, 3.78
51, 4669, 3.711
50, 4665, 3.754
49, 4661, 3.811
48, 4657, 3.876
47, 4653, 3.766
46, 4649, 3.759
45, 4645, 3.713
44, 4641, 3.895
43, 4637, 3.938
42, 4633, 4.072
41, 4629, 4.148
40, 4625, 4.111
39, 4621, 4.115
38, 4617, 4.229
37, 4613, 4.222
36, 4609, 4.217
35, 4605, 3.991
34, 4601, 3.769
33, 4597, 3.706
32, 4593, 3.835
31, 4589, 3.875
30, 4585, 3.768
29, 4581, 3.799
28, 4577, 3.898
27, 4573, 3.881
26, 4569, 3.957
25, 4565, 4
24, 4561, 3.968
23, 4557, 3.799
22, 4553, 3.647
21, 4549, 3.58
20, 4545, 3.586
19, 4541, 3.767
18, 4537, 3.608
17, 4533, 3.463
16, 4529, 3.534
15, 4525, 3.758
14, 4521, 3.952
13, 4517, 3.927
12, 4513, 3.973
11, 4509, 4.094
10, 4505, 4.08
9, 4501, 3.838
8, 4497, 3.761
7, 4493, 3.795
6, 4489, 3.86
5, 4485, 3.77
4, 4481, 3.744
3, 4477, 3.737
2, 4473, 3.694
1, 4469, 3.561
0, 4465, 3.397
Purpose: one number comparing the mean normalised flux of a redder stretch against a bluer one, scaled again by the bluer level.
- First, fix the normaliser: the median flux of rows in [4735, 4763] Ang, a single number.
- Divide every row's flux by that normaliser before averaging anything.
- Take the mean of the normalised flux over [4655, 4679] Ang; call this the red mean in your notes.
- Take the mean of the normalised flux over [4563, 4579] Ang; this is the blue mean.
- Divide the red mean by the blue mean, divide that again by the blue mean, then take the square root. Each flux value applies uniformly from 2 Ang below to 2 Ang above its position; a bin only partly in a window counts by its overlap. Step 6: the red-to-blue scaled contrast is 1.00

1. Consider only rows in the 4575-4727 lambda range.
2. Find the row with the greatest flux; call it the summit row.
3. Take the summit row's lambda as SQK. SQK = 4617 Ang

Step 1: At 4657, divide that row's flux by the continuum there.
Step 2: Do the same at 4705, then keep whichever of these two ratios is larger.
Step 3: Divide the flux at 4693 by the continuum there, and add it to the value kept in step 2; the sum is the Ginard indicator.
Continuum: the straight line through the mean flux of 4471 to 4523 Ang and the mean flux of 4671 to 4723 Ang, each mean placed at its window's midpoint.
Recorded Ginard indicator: 2.00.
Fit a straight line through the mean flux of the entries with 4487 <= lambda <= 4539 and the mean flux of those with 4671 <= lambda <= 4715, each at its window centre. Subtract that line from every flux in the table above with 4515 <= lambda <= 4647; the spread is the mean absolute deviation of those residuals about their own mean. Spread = 0.17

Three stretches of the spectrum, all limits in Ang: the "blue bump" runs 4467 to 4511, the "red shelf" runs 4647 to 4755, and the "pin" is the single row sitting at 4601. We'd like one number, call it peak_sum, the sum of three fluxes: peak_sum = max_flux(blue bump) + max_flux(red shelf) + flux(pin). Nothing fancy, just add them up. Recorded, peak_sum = 12.1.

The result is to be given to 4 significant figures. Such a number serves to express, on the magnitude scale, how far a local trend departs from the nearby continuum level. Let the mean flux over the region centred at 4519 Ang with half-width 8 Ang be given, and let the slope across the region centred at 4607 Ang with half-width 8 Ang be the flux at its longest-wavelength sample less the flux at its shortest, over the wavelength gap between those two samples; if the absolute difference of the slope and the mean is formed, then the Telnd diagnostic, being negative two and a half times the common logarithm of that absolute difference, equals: -1.468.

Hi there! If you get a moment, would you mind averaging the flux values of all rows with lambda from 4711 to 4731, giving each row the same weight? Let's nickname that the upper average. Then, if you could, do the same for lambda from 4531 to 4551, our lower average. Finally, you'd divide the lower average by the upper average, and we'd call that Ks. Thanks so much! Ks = 0.88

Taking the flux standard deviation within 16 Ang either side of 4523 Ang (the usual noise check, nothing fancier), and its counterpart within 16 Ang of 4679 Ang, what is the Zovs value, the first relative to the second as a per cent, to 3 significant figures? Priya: 581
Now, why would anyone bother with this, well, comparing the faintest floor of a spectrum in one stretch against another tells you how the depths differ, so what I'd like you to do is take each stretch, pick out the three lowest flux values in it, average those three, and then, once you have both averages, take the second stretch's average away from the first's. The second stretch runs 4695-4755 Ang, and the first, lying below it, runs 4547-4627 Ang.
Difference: -0.12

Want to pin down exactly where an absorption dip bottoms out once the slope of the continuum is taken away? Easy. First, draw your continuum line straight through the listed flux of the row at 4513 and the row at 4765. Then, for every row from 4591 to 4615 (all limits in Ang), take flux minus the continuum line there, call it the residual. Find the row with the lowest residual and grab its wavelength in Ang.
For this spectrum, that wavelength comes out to 4597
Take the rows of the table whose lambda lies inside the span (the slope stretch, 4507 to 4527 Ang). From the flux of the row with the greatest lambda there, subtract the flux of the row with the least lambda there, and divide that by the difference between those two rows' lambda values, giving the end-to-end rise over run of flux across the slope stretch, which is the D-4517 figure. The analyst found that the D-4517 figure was -0.021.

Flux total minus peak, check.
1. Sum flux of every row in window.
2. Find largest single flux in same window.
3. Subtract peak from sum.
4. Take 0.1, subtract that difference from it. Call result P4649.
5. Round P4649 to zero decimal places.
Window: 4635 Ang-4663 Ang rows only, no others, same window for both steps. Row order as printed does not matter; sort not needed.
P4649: -23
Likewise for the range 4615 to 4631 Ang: -12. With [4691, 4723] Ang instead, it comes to -27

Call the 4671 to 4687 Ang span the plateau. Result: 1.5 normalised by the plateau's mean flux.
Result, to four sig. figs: 0.3965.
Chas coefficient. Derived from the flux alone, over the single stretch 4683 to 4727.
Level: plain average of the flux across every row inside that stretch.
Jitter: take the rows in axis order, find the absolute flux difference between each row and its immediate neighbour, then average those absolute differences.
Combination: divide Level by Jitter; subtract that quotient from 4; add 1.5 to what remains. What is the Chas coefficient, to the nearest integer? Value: -56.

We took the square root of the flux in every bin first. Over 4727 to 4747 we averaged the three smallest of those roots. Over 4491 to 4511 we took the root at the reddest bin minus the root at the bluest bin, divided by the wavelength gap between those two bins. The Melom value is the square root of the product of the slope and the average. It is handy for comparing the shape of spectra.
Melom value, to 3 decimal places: 0.097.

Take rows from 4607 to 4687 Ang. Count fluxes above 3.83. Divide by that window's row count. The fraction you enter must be 0.50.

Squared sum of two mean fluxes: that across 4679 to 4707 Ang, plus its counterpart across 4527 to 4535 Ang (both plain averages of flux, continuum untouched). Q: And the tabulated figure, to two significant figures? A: 53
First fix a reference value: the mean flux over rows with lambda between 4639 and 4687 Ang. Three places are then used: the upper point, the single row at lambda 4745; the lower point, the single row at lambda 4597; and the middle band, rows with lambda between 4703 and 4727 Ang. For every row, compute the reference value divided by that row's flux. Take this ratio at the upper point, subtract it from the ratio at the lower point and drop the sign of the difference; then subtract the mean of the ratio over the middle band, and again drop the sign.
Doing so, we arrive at 0.823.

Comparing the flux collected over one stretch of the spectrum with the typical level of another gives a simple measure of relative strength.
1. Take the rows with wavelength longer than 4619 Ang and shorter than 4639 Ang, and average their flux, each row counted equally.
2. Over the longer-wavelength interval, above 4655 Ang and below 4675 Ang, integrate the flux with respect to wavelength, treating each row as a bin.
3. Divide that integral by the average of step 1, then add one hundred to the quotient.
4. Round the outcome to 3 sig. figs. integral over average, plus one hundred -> 119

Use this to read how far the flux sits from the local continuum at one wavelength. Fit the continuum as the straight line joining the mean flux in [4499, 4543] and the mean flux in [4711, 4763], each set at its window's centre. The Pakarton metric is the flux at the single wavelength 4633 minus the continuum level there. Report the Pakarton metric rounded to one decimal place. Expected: 0.1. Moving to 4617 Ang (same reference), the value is 0.3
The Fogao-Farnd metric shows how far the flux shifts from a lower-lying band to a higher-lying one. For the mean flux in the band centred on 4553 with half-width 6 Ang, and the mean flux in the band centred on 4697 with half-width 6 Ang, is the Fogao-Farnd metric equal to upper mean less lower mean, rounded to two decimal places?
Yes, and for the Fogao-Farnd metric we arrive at 0.14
